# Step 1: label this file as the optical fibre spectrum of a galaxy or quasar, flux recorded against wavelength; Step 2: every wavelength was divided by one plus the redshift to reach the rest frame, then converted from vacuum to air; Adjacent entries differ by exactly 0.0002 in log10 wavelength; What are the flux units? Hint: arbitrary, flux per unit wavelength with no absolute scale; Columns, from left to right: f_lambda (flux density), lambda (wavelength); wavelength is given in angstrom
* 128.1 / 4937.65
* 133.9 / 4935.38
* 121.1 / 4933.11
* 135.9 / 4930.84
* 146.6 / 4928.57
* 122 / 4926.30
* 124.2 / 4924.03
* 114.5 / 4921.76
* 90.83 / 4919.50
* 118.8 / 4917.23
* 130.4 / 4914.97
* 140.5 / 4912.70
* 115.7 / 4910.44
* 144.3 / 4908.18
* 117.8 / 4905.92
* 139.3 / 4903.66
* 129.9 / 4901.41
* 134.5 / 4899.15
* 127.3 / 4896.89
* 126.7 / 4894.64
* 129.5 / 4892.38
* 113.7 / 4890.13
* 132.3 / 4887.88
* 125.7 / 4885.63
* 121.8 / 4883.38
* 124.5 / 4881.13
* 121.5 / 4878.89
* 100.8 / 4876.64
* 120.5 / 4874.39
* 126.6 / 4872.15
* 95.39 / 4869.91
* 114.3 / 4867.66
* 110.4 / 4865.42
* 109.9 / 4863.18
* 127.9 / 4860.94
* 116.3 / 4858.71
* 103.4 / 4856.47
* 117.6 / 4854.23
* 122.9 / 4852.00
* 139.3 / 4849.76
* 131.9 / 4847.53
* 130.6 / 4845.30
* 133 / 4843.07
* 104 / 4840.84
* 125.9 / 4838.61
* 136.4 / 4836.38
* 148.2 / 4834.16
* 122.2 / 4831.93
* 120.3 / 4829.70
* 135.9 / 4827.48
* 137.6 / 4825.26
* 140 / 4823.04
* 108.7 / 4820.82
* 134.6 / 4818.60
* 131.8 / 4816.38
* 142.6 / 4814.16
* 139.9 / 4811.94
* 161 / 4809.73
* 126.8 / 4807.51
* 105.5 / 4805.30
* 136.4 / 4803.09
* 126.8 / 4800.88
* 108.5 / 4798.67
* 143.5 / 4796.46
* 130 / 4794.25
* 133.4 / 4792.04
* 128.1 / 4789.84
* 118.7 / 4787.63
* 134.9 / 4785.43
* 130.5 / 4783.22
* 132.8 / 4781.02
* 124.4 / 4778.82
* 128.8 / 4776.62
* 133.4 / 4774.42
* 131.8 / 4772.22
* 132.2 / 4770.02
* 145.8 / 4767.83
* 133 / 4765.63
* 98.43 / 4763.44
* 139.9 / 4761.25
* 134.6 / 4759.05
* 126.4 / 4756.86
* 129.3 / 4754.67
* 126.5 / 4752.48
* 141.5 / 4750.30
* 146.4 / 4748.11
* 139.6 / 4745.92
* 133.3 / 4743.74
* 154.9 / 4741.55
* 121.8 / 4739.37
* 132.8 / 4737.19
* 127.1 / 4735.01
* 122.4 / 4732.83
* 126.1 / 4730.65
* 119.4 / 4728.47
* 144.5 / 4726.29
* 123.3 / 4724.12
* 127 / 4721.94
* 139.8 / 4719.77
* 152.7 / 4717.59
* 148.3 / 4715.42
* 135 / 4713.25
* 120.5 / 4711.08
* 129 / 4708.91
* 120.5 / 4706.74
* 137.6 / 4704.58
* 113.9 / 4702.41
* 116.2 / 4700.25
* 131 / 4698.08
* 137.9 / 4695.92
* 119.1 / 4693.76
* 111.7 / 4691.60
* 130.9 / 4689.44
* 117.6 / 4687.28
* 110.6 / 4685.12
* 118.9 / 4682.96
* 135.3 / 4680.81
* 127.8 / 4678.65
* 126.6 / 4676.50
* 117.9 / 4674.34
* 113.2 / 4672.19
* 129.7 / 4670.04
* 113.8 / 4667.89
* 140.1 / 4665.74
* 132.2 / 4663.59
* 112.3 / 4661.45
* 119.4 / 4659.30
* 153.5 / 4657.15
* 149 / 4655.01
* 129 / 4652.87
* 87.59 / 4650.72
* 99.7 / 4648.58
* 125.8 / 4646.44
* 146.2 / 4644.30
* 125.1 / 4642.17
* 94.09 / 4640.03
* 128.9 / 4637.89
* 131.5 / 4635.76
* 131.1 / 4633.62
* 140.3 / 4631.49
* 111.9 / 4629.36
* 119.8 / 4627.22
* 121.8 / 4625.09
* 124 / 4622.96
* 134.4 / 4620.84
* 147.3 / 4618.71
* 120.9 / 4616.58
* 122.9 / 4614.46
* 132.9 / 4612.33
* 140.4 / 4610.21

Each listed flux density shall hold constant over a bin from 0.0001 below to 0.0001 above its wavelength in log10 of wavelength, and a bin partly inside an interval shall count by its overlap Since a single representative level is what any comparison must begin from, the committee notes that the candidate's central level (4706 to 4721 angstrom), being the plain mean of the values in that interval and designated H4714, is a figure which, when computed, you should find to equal 135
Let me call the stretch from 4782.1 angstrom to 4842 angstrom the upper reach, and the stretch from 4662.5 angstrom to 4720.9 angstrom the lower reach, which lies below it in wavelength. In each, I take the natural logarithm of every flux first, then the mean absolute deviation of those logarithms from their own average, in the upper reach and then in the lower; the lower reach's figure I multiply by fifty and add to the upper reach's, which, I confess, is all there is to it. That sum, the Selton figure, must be 3.88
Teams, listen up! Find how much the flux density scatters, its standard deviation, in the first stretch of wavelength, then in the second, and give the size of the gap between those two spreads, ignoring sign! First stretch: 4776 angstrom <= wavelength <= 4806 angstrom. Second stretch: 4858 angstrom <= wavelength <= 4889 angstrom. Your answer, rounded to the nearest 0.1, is 0.2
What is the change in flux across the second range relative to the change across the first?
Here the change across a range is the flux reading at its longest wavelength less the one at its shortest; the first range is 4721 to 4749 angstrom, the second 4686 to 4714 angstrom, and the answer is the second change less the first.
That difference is -2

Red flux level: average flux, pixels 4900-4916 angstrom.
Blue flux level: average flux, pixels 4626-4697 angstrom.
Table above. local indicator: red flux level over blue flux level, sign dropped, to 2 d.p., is 1.06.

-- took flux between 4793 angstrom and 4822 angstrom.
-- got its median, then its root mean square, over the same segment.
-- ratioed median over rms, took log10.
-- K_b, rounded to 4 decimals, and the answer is 0.0015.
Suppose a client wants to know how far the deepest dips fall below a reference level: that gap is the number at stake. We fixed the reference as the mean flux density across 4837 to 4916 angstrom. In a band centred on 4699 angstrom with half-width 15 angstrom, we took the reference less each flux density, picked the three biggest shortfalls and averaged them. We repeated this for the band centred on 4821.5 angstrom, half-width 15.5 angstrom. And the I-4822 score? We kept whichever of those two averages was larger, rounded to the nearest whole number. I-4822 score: 11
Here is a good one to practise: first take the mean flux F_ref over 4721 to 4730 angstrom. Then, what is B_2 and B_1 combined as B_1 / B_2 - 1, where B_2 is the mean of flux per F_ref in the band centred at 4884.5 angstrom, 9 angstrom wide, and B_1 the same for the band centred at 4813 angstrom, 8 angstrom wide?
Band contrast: 0.14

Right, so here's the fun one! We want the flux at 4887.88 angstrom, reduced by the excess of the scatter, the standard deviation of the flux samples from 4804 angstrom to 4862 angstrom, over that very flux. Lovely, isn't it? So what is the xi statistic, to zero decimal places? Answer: 251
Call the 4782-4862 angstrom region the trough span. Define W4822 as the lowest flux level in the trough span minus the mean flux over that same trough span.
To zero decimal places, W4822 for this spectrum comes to -25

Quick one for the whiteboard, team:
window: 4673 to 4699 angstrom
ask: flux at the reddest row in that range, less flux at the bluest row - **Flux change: 13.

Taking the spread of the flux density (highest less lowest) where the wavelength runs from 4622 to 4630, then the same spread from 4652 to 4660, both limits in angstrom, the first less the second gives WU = -22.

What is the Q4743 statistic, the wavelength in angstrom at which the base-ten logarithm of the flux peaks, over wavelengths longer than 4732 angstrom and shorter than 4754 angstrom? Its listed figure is 4741.55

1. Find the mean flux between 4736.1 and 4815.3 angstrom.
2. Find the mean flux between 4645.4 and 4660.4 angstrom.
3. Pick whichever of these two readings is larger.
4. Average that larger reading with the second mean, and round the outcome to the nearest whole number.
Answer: 128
